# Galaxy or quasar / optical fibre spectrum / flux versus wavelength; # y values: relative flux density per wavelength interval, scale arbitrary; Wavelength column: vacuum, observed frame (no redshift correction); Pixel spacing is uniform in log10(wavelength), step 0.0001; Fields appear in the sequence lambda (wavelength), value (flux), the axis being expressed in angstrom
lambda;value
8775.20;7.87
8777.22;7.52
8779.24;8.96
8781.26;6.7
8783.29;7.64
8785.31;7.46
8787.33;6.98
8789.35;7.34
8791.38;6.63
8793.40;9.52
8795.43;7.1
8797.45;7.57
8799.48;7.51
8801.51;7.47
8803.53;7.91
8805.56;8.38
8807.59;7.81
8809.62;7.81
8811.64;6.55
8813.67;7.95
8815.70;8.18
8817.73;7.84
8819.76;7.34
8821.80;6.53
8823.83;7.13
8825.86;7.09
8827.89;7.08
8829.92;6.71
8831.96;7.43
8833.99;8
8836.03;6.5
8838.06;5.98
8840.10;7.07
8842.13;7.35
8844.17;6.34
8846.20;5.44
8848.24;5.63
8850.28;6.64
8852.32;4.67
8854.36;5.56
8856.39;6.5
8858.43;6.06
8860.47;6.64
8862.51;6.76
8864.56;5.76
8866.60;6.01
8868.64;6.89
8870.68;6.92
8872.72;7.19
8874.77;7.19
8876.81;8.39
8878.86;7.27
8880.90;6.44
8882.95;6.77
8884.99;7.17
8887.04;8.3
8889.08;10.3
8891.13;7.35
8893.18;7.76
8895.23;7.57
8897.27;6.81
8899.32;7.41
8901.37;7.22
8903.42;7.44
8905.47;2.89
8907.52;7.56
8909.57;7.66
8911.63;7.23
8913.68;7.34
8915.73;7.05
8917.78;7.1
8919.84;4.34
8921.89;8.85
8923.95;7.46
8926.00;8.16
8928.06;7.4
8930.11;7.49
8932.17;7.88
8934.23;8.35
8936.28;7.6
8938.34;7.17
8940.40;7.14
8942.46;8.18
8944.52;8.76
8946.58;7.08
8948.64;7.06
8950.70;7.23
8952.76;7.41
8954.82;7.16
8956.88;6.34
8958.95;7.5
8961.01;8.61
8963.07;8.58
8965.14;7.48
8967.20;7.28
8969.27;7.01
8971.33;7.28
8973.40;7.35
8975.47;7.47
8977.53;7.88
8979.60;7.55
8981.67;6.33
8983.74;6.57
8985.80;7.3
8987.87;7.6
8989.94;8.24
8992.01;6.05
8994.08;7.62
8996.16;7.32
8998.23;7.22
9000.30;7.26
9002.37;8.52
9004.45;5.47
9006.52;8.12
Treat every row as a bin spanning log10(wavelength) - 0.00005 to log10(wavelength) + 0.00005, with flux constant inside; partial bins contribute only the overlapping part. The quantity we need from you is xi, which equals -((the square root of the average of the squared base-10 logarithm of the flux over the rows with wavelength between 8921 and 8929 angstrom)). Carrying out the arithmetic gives -0.90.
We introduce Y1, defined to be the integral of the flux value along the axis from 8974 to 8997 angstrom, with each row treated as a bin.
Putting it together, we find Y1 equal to 167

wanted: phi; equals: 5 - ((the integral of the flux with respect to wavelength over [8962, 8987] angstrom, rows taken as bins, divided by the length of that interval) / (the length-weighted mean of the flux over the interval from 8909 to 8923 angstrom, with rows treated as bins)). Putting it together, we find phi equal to 3.96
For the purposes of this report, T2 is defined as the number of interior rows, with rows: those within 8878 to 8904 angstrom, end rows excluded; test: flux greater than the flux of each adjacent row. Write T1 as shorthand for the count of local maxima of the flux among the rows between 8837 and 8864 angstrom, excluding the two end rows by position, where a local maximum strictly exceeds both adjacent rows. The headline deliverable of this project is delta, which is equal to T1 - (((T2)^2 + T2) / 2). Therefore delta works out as -3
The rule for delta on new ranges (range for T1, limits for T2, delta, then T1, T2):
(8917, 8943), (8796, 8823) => 0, 3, 2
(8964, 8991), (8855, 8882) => -2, 1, 2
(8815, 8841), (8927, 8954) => -1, 2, 2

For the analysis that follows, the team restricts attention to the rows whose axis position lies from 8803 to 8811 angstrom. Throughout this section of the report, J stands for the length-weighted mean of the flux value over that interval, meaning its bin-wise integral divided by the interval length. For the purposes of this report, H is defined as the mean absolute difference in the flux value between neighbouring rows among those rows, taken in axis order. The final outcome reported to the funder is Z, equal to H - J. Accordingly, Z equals -7.57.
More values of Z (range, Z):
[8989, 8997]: -5.94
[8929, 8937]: -7.30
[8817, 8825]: -6.54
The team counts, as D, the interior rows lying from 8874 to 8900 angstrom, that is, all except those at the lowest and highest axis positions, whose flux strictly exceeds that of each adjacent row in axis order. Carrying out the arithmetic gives 3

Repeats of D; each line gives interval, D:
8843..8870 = 3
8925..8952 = 2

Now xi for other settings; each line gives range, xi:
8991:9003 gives -0.86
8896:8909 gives -0.81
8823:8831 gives -0.85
